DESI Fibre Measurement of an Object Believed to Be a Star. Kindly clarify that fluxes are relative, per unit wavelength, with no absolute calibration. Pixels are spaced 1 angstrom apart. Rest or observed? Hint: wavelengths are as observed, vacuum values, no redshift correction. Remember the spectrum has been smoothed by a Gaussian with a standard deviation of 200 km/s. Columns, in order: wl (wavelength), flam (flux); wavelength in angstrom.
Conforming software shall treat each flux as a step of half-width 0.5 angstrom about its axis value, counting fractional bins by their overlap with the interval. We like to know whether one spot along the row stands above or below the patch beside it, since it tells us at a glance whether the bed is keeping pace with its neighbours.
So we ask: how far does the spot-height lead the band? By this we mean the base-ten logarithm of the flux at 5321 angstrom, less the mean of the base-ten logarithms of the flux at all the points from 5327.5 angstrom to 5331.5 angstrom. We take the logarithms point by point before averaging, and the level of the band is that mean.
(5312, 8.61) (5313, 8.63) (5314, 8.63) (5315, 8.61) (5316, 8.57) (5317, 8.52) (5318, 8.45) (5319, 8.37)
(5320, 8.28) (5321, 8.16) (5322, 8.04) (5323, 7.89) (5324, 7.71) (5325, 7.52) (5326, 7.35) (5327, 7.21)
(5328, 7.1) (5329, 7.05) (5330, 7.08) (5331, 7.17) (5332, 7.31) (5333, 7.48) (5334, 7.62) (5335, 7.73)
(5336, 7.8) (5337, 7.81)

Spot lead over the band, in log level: 0.060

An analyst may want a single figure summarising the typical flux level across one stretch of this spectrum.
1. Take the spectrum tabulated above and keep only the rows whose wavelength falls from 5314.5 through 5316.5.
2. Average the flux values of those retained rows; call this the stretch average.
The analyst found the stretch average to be 8.59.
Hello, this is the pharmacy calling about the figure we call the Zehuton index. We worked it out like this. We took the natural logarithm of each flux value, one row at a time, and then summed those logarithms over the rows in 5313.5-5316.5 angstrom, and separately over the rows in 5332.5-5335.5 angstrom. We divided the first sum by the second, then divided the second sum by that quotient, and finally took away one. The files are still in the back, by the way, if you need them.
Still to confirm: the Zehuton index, 4.74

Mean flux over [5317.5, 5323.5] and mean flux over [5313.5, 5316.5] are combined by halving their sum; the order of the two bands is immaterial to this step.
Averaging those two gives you 8.40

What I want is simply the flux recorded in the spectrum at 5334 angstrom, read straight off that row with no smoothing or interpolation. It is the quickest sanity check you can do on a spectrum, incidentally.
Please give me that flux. 7.62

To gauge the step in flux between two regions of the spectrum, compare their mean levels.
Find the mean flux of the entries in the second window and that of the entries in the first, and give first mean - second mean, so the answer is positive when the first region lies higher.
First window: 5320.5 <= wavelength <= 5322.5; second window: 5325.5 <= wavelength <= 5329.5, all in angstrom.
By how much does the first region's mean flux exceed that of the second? 0.92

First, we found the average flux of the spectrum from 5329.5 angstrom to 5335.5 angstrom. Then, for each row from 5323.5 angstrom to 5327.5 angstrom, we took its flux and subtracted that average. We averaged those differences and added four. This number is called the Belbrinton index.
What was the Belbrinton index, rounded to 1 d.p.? 4.0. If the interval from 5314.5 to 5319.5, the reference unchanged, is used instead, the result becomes 5.1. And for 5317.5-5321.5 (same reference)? 4.9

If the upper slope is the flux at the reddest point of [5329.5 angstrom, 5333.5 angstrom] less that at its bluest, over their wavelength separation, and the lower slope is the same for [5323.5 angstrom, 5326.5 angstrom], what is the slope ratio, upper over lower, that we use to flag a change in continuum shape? -1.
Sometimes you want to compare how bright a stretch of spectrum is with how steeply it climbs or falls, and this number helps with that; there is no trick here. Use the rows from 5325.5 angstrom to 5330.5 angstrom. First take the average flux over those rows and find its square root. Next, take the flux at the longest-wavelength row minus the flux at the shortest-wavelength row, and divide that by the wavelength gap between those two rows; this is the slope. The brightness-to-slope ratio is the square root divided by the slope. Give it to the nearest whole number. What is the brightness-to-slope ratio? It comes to -40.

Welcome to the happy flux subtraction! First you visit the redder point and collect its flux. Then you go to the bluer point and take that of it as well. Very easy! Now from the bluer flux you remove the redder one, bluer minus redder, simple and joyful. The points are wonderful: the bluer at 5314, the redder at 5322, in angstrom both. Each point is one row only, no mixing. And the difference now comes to 0.59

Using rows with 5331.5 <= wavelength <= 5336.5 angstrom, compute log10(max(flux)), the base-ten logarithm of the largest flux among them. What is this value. 0.89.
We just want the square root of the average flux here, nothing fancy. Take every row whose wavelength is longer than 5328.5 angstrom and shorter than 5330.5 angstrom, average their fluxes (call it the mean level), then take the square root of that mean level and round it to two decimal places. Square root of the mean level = 2.66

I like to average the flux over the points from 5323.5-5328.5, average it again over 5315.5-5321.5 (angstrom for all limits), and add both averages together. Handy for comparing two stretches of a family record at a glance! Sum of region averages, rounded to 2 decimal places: 15.77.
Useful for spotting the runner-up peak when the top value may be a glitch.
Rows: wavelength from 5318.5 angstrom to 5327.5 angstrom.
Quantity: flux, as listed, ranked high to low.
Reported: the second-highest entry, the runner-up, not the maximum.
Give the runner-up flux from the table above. 8.28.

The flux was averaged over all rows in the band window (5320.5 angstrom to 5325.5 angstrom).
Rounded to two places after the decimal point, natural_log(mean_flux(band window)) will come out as 2.06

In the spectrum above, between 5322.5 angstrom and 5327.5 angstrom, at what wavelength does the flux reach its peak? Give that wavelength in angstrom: 5323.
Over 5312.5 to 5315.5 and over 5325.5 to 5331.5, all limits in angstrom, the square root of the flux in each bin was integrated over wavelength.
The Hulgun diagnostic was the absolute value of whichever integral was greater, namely 16.1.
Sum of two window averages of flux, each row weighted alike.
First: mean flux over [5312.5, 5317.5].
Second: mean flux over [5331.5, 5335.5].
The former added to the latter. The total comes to 16.1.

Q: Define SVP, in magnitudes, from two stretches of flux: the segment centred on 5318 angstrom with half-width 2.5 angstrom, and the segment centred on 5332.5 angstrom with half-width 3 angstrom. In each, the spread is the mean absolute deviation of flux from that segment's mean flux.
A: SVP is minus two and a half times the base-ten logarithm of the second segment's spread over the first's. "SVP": -0.9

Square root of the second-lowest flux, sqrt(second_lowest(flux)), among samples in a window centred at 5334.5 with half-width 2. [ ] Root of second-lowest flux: 2.76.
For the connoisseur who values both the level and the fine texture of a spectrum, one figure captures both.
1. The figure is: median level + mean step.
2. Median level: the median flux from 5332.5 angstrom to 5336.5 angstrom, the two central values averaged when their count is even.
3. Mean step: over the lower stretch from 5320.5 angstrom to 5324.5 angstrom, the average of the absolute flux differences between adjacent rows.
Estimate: 7.8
